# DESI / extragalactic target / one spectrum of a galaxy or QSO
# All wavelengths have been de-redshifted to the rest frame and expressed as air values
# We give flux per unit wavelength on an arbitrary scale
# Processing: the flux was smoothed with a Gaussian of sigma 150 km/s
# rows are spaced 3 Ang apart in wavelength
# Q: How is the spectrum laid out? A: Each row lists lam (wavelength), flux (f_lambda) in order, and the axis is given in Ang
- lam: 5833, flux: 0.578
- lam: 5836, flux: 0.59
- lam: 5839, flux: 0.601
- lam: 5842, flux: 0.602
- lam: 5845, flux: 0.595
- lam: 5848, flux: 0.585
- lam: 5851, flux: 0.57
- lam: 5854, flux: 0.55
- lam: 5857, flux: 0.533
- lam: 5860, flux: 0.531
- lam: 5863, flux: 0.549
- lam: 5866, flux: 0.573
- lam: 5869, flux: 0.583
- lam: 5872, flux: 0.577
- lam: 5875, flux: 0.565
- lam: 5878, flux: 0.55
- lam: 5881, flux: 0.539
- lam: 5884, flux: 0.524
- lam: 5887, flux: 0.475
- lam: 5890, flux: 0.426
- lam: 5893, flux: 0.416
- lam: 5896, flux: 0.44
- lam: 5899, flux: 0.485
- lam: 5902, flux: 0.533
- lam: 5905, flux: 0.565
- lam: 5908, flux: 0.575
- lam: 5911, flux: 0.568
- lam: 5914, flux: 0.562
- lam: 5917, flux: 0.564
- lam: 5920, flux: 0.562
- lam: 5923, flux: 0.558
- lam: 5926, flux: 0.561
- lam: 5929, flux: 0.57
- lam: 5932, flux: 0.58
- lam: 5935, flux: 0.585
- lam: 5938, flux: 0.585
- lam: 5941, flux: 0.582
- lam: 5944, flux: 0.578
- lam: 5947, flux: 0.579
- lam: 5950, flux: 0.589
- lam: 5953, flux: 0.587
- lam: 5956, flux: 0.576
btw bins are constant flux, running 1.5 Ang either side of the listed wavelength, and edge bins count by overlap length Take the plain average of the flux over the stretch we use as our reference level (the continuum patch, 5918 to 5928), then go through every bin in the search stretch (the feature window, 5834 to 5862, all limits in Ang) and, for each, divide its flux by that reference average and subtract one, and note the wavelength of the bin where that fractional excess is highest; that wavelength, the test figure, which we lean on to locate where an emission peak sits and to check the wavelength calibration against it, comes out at 5842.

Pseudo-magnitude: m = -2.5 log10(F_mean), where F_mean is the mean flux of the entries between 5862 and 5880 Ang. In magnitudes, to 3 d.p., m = 0.618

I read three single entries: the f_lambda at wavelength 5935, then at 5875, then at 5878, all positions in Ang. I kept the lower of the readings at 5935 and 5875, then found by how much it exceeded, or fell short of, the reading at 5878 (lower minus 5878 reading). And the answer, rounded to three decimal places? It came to 0.015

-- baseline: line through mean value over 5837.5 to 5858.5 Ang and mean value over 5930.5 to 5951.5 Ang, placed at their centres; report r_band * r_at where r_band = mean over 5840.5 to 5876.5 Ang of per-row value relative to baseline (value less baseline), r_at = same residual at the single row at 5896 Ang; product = 0.0013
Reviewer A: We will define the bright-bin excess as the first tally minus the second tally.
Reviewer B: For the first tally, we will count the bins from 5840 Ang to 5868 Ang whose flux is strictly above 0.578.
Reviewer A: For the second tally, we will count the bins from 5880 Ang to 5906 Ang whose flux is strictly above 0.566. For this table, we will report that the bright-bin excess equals 3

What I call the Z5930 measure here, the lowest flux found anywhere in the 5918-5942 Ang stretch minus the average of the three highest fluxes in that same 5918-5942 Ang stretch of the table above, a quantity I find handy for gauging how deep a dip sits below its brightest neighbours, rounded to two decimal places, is -0.03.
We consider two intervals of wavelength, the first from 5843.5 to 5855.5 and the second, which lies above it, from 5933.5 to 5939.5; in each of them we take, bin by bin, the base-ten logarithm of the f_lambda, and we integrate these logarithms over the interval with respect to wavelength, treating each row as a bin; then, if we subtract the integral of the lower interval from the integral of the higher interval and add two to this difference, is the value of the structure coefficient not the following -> 3.5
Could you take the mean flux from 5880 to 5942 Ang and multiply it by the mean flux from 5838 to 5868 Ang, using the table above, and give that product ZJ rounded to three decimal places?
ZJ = 0.305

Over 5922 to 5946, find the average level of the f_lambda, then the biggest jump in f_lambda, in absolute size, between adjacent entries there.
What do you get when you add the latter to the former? 0.585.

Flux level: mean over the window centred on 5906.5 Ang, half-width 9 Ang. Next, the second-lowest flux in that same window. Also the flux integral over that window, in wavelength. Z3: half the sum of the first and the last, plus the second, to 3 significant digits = 5.74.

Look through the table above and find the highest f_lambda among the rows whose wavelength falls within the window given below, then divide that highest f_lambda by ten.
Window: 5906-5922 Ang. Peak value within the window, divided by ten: 0.0575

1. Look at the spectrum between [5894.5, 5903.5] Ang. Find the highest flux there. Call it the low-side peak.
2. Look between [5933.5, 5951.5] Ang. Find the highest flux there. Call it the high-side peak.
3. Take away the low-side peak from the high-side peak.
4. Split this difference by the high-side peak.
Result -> 0.10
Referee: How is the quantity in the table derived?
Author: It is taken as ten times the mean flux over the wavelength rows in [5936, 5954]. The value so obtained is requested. 5.83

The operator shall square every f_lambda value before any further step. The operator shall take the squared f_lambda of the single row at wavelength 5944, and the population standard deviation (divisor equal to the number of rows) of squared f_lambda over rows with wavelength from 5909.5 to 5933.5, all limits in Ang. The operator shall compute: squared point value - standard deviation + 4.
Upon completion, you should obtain 4.33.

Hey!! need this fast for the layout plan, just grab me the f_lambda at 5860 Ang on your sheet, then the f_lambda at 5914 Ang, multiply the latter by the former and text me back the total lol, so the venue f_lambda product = 0.30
